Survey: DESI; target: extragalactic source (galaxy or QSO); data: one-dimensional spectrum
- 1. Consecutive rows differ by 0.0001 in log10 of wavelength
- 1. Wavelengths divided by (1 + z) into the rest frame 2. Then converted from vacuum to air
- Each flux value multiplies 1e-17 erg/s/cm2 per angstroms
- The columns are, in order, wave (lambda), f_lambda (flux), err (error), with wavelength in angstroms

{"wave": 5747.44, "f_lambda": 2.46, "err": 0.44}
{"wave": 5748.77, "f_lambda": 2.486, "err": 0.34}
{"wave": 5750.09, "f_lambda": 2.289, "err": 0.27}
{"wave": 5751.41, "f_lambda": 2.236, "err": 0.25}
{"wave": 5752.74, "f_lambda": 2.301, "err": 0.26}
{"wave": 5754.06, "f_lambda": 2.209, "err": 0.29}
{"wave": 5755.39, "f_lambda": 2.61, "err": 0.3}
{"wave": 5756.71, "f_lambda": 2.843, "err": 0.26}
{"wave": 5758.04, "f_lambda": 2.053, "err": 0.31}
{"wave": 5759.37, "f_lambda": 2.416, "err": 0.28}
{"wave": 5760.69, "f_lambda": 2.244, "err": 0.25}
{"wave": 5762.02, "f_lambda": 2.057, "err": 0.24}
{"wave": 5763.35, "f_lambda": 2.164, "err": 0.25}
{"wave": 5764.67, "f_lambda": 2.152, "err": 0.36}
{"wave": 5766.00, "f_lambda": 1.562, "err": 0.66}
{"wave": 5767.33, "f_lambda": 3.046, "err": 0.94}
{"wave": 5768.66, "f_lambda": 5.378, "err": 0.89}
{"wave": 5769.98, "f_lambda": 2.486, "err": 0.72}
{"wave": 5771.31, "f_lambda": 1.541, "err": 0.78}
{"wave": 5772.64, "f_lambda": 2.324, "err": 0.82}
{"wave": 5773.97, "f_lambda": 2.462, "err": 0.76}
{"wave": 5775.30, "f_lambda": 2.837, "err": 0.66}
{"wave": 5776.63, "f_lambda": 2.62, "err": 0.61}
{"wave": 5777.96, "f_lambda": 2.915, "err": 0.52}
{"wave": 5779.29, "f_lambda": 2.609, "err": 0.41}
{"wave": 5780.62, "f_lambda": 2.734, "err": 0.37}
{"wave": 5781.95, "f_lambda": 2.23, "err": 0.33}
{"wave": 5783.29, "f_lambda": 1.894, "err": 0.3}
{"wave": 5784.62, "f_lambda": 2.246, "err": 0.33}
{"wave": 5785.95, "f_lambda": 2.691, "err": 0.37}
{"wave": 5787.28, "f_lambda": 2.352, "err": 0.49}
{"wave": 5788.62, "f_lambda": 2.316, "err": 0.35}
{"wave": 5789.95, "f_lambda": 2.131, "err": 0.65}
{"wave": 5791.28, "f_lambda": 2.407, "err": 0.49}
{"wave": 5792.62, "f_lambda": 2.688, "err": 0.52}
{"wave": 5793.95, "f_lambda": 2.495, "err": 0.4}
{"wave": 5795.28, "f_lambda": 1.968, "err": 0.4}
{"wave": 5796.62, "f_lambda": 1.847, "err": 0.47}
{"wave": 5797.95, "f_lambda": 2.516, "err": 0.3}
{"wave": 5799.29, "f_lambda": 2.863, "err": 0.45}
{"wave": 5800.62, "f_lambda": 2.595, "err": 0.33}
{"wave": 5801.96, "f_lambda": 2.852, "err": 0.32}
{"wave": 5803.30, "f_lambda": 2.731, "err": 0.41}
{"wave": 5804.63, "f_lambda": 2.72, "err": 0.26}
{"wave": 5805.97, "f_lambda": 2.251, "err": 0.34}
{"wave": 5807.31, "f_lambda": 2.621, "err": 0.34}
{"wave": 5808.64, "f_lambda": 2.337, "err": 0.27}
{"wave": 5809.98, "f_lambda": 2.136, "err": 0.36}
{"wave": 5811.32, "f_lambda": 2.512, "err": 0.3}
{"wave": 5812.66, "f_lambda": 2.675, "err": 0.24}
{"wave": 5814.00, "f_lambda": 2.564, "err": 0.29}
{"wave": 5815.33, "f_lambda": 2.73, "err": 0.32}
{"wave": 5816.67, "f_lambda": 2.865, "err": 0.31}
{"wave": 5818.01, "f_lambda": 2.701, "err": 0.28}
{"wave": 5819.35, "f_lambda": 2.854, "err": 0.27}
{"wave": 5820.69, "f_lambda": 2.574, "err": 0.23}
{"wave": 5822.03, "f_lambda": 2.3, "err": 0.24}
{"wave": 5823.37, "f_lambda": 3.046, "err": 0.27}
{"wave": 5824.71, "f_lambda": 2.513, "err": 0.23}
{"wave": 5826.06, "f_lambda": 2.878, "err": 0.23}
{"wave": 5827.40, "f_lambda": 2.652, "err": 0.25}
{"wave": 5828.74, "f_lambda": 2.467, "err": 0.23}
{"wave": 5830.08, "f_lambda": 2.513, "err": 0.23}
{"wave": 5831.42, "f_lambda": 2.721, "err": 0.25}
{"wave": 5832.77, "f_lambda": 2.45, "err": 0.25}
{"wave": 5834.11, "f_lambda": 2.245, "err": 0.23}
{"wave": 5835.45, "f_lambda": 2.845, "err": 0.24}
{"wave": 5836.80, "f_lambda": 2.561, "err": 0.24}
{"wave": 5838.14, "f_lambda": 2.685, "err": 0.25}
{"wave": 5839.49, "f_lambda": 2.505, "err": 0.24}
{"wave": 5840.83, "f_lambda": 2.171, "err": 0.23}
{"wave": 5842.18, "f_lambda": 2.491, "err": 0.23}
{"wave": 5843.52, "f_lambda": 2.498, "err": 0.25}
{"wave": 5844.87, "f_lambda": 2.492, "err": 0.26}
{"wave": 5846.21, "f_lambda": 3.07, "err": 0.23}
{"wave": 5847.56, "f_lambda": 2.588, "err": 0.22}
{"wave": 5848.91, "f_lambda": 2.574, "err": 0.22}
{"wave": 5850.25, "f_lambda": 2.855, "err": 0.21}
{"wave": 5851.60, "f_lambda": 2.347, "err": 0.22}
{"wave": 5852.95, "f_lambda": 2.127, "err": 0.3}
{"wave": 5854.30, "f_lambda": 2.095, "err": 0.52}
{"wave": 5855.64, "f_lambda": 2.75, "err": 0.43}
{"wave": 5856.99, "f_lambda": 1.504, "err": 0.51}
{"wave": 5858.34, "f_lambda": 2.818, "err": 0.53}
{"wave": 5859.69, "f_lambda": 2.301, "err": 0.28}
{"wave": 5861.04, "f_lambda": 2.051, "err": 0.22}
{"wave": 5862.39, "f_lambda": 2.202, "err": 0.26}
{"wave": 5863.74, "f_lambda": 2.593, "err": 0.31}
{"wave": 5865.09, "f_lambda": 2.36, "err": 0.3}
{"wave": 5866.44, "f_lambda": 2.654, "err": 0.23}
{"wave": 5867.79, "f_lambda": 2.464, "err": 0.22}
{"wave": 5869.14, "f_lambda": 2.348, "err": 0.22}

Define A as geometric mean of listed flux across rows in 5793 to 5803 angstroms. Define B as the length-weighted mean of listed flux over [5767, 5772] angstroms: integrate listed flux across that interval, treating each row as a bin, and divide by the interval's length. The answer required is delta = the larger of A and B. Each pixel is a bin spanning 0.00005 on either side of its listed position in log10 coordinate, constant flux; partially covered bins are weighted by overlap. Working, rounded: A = 2.42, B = 3.12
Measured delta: 3.12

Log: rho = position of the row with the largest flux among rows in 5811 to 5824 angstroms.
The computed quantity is 5823.37 angstroms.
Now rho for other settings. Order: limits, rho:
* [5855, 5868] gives 5858.34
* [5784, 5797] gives 5785.95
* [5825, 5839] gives 5826.06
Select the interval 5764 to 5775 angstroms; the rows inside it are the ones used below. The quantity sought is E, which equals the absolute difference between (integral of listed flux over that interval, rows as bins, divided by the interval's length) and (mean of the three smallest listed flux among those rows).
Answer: 0.88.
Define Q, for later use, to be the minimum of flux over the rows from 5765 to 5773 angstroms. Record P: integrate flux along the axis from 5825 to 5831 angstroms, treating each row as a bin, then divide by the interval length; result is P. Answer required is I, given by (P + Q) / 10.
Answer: 0.42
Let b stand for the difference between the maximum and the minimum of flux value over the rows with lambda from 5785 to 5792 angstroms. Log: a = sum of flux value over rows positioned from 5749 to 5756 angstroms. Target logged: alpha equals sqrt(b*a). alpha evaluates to 2.6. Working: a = 11.6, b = 0.6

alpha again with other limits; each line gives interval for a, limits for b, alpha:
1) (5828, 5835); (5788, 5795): 2.6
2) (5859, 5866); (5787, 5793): 2.5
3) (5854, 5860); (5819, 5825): 2.9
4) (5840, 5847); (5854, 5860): 4.1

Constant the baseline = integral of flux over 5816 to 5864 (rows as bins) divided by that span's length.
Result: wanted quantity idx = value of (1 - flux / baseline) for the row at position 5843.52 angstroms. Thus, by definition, 0.01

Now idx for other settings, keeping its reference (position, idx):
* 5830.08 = 0.00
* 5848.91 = -0.02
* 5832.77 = 0.03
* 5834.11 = 0.11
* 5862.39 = 0.13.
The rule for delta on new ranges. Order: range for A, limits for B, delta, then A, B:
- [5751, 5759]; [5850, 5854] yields 2.36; 2.36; 2.36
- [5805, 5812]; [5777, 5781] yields 2.75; 2.36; 2.75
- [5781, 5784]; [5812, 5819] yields 2.72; 2.06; 2.72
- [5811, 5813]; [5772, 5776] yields 2.59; 2.59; 2.54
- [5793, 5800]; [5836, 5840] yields 2.59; 2.31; 2.59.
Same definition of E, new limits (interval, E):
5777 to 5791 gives 0.33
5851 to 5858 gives 0.29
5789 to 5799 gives 0.33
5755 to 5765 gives 0.23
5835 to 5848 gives 0.20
